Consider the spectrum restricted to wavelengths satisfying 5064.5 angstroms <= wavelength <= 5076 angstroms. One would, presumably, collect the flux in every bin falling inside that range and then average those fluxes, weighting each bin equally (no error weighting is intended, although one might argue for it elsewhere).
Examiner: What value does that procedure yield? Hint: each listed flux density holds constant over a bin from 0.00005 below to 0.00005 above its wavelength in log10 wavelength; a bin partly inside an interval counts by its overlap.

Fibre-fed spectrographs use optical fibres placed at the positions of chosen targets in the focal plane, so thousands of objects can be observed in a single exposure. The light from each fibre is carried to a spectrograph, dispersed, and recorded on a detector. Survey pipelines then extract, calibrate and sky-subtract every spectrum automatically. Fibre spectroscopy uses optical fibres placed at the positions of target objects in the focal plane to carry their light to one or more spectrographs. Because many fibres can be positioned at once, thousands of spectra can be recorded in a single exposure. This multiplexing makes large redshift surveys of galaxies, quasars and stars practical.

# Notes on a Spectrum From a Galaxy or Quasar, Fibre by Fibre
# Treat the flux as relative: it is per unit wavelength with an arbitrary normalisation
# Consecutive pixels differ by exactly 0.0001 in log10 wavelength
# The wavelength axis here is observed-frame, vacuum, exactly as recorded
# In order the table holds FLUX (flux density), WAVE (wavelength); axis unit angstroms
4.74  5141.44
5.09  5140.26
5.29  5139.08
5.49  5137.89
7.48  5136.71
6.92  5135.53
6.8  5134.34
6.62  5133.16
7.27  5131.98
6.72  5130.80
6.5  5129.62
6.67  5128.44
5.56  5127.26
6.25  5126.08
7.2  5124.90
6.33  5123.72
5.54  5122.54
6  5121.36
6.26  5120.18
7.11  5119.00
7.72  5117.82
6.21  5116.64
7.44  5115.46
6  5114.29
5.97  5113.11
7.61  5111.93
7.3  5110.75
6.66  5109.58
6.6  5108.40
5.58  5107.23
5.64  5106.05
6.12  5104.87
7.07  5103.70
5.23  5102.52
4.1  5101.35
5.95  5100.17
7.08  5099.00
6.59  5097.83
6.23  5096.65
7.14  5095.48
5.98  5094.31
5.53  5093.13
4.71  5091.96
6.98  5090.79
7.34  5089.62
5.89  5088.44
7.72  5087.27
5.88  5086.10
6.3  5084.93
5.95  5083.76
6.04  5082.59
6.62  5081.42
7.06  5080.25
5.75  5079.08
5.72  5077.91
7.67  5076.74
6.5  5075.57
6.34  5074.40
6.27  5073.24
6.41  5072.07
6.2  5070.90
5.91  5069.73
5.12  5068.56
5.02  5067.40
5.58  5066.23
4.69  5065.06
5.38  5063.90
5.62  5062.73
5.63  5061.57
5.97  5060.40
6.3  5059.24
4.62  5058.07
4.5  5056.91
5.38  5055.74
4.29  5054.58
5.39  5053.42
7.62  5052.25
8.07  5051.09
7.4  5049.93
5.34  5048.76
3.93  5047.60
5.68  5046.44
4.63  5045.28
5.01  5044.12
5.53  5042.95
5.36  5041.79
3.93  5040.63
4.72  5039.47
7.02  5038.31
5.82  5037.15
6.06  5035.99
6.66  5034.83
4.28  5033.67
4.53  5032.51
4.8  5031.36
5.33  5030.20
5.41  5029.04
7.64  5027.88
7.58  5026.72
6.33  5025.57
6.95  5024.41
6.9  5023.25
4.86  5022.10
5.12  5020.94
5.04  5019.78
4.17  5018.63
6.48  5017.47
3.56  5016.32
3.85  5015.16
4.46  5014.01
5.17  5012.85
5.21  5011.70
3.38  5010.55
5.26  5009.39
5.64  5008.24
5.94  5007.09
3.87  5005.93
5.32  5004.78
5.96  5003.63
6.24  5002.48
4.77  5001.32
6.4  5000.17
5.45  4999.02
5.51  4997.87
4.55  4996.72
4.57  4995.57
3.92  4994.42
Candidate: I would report 5.8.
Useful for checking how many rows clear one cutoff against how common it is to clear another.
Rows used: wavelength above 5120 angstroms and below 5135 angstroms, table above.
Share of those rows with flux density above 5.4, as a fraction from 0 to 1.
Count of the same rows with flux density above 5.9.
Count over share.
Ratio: 11.0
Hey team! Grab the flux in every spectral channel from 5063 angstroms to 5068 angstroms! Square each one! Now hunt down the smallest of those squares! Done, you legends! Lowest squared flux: 22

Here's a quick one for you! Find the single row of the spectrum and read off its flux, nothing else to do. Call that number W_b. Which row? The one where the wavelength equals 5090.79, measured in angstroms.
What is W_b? 6.98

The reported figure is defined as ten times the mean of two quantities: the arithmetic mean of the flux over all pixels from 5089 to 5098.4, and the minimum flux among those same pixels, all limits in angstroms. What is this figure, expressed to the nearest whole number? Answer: 55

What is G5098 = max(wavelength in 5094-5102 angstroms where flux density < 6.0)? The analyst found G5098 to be 5101.35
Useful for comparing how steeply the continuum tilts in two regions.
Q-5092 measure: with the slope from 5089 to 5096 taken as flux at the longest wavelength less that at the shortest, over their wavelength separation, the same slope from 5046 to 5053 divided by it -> -9.8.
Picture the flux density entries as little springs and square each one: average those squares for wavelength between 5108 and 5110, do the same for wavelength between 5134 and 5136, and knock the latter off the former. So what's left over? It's -3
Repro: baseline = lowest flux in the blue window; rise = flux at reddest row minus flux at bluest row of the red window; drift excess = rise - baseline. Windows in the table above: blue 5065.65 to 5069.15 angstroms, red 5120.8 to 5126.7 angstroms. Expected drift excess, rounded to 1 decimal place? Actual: -4.8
